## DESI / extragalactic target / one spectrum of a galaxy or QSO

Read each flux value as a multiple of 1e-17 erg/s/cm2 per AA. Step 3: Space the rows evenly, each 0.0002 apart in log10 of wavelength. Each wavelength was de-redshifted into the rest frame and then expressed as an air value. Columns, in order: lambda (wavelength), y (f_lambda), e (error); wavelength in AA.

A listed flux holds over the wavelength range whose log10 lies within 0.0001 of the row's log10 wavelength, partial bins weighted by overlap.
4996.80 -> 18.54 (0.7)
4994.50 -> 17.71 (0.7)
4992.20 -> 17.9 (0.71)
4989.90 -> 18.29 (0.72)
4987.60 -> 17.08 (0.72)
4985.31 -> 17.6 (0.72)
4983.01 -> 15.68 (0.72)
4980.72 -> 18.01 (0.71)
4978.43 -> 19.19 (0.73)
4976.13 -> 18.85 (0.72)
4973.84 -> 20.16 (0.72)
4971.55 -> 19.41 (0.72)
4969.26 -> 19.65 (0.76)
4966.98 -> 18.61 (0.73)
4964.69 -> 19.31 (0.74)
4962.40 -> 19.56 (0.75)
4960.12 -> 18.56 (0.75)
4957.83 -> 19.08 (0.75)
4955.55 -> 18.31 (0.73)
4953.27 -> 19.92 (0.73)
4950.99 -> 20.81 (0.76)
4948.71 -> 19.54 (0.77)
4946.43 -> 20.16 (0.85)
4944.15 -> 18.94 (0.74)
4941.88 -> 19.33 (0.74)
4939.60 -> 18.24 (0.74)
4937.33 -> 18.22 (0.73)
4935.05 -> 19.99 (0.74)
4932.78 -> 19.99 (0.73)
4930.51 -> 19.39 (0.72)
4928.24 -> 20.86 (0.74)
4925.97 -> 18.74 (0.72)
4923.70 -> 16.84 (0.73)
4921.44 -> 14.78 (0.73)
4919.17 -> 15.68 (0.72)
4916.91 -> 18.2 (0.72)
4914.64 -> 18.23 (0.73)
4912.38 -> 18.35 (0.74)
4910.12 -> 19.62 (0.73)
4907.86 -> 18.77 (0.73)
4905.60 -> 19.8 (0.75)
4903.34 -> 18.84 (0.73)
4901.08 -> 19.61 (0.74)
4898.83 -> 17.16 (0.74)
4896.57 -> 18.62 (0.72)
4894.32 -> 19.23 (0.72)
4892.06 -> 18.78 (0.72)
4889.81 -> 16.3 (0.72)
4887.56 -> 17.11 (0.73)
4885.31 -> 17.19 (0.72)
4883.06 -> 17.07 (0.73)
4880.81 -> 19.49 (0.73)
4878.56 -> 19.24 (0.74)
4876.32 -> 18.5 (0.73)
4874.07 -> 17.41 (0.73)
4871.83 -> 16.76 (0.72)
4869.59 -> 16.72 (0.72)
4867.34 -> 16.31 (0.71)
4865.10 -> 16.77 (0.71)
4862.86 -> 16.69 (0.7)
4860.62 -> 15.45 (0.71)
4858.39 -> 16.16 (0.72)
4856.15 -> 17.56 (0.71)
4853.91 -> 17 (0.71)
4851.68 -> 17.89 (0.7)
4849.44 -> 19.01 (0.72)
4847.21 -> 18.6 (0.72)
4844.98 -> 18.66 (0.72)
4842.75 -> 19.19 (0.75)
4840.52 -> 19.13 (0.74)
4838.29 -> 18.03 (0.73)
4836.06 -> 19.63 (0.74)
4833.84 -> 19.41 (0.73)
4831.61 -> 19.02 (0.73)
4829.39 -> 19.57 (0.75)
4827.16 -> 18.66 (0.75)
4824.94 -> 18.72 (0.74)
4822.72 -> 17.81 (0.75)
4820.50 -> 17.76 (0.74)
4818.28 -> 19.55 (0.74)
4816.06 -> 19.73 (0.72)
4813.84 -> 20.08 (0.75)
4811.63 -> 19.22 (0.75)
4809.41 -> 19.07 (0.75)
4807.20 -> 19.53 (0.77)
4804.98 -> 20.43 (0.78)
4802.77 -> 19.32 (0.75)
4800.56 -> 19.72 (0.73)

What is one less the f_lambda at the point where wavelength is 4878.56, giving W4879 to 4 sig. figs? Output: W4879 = -18.24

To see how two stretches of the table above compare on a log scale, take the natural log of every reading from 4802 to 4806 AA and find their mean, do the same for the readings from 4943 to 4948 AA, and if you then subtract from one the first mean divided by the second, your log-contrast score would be -0.006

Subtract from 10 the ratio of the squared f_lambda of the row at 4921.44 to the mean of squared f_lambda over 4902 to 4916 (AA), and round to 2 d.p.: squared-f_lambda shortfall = 9.39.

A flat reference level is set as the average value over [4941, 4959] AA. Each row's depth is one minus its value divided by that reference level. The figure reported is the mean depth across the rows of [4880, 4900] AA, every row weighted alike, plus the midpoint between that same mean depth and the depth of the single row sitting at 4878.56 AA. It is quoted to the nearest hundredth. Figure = 0.13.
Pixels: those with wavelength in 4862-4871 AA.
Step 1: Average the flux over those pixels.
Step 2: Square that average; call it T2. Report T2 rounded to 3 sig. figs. 276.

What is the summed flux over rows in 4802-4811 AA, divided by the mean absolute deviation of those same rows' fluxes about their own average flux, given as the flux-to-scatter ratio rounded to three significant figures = 186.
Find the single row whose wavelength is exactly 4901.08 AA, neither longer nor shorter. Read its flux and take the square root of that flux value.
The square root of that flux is 4.43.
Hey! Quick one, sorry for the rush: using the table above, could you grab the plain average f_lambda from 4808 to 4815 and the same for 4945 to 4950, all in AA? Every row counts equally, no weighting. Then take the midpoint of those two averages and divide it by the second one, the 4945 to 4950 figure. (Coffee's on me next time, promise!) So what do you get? 0.99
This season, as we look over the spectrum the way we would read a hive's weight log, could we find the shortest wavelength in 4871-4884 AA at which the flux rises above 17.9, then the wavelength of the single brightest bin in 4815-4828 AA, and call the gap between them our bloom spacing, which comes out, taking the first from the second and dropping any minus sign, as 60.3 AA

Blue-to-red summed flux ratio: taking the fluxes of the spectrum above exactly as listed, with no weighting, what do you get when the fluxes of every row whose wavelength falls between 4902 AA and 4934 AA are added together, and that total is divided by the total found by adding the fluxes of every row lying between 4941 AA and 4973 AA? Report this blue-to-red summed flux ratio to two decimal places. 0.95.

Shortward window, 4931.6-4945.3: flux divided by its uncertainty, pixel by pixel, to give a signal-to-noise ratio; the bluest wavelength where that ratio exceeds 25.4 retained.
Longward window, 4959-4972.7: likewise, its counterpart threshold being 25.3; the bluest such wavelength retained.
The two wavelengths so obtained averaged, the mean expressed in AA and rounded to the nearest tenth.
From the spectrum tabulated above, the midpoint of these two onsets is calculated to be 4947.6 AA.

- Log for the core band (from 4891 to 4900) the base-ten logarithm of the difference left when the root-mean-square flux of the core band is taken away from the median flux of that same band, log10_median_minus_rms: -0.63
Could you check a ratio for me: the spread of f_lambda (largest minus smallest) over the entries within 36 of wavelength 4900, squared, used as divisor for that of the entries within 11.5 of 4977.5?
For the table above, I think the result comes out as 0.1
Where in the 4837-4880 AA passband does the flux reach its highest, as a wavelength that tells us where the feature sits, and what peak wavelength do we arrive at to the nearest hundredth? 4878.56 AA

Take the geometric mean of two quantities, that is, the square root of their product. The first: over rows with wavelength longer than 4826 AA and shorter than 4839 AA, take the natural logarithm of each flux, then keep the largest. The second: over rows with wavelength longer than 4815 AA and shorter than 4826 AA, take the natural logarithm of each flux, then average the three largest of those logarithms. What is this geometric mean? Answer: 2.97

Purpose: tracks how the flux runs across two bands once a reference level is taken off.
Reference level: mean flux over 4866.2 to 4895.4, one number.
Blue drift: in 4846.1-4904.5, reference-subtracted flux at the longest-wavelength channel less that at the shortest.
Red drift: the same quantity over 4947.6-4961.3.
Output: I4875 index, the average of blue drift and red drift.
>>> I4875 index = -0.4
